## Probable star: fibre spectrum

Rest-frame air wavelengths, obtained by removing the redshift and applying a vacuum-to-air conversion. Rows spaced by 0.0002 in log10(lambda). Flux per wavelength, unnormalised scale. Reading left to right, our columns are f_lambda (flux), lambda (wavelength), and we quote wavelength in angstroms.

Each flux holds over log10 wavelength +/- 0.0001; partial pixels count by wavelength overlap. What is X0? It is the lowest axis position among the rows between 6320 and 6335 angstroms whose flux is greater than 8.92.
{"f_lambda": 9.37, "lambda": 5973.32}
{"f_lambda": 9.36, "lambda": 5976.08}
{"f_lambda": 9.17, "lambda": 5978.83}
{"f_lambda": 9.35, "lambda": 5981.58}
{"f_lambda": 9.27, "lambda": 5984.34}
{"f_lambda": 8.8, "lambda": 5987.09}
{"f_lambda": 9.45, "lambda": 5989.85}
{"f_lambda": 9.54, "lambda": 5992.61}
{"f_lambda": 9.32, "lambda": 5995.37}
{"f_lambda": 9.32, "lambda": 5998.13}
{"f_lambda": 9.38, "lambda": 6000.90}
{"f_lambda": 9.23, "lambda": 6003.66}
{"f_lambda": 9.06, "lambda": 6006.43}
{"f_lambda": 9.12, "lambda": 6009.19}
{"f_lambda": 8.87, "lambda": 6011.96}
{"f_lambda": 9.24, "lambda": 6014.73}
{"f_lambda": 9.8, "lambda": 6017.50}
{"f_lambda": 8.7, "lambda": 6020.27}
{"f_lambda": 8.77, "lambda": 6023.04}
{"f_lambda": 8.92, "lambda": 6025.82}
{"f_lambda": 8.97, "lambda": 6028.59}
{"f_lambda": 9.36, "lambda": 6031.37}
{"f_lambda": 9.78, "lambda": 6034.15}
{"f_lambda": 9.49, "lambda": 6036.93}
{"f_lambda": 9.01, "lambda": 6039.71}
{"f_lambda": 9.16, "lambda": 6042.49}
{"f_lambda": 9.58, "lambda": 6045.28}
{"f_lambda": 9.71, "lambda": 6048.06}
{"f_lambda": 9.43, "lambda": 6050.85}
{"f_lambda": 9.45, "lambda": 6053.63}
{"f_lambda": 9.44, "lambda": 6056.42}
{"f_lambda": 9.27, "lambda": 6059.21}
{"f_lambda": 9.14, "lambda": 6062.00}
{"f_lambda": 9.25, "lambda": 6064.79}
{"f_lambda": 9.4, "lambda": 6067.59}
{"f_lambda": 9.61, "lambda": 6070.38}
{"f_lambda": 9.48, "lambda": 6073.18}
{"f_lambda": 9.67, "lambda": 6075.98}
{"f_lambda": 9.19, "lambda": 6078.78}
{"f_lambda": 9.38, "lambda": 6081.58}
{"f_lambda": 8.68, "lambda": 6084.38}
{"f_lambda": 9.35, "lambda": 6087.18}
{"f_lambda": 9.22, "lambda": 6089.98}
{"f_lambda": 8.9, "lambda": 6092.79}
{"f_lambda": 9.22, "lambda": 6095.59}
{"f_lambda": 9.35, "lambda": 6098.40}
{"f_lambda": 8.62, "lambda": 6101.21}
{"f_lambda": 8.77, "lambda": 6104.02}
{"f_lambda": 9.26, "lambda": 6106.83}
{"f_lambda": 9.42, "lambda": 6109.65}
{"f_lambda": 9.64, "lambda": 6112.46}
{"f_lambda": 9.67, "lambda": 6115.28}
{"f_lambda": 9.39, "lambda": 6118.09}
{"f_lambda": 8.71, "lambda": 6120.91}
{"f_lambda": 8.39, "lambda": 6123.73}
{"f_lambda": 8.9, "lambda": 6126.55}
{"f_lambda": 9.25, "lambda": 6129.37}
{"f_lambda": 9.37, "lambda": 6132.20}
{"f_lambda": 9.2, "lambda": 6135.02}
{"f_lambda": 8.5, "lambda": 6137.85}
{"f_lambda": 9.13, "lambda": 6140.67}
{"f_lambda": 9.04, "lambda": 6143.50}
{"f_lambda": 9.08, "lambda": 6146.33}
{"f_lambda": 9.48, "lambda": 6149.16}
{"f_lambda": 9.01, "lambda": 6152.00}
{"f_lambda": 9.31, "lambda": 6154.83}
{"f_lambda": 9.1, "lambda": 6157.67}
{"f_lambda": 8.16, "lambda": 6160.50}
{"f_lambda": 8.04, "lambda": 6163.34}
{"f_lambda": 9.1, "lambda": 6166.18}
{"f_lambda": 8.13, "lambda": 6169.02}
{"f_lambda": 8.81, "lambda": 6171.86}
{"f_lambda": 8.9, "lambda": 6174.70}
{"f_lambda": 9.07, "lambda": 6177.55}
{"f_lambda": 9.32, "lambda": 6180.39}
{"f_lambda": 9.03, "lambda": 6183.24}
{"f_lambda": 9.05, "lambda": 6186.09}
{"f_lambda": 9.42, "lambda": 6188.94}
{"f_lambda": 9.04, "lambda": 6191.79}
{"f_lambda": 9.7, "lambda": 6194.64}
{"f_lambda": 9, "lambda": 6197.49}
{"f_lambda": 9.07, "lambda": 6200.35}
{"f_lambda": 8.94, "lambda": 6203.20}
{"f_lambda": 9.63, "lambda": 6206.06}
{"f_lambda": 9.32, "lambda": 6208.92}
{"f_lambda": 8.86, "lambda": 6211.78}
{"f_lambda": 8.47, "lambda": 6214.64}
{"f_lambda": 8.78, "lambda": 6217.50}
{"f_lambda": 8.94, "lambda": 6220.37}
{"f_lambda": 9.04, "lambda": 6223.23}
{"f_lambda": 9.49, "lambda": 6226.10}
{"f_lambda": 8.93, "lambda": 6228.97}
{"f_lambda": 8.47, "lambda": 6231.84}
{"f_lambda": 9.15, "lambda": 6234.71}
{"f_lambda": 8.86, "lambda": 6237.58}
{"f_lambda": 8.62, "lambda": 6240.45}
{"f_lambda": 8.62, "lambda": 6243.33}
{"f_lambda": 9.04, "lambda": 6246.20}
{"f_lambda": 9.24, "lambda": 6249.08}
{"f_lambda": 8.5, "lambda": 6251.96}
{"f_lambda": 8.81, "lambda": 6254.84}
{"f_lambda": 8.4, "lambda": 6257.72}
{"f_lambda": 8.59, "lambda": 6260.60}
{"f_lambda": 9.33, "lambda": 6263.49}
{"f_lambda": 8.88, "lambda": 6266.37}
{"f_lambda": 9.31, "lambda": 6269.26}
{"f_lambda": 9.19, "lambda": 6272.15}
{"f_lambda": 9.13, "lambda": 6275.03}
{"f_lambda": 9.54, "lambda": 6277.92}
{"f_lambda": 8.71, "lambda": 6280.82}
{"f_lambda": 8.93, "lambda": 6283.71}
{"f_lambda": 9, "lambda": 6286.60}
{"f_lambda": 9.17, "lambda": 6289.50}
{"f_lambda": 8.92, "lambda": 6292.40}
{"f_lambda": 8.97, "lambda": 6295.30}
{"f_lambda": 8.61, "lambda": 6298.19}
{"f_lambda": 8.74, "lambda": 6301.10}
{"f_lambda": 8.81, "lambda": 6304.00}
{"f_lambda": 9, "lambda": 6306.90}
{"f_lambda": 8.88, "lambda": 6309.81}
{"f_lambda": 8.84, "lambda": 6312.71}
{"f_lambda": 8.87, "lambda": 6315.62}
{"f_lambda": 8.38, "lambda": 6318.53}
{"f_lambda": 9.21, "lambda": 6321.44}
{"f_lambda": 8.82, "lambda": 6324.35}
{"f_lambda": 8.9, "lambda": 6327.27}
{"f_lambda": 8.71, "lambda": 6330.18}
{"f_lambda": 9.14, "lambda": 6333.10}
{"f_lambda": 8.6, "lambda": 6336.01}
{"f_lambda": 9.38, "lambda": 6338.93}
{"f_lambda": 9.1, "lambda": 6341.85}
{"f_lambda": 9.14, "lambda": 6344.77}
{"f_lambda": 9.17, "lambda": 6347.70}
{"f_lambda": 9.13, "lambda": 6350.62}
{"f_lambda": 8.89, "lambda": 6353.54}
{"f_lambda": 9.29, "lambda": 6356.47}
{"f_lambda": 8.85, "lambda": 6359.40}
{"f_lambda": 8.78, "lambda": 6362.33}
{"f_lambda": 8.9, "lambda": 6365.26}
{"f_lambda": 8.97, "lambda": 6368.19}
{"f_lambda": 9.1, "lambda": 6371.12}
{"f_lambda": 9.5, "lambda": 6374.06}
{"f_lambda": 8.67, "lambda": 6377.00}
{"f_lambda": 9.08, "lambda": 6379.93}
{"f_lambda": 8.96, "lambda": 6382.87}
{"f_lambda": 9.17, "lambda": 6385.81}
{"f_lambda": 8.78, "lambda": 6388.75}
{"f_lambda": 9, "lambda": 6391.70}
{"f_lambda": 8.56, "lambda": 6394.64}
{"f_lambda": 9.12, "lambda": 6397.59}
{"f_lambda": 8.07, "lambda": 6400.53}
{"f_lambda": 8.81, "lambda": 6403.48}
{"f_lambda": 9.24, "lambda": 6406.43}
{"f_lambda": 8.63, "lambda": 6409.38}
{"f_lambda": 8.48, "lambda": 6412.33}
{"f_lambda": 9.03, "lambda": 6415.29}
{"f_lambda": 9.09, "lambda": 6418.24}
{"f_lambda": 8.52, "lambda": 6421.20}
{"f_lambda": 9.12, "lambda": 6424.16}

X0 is 6321.44 angstroms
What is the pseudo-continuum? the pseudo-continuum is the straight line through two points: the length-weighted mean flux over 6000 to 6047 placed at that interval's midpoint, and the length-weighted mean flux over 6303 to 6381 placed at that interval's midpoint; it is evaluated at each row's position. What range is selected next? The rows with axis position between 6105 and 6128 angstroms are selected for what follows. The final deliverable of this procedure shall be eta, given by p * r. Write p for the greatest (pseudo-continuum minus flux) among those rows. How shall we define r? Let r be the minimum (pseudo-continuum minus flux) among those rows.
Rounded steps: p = 0.74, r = -0.53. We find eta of -0.39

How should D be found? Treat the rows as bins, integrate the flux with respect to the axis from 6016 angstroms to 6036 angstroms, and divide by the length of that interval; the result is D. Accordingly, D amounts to 9.2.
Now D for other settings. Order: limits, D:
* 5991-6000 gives 9.4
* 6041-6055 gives 9.5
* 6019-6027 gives 8.8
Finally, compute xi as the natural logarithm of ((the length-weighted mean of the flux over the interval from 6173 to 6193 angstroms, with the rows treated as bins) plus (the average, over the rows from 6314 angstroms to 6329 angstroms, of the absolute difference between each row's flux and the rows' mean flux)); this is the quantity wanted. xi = 2.23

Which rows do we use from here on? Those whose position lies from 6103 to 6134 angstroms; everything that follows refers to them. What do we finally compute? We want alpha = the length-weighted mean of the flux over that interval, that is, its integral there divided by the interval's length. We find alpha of 9.17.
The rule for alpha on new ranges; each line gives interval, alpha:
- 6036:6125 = 9.26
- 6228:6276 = 8.89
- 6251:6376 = 8.96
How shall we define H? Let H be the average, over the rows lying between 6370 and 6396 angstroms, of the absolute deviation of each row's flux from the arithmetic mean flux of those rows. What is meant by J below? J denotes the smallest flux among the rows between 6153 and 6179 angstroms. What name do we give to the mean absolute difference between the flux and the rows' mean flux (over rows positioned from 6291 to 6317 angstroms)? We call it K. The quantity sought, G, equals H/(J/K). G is 0.0023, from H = 0.21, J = 8.04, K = 0.088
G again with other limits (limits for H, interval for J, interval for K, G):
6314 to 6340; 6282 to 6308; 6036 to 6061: 0.0045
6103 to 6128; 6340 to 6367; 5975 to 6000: 0.0061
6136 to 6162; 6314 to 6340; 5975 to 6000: 0.0047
